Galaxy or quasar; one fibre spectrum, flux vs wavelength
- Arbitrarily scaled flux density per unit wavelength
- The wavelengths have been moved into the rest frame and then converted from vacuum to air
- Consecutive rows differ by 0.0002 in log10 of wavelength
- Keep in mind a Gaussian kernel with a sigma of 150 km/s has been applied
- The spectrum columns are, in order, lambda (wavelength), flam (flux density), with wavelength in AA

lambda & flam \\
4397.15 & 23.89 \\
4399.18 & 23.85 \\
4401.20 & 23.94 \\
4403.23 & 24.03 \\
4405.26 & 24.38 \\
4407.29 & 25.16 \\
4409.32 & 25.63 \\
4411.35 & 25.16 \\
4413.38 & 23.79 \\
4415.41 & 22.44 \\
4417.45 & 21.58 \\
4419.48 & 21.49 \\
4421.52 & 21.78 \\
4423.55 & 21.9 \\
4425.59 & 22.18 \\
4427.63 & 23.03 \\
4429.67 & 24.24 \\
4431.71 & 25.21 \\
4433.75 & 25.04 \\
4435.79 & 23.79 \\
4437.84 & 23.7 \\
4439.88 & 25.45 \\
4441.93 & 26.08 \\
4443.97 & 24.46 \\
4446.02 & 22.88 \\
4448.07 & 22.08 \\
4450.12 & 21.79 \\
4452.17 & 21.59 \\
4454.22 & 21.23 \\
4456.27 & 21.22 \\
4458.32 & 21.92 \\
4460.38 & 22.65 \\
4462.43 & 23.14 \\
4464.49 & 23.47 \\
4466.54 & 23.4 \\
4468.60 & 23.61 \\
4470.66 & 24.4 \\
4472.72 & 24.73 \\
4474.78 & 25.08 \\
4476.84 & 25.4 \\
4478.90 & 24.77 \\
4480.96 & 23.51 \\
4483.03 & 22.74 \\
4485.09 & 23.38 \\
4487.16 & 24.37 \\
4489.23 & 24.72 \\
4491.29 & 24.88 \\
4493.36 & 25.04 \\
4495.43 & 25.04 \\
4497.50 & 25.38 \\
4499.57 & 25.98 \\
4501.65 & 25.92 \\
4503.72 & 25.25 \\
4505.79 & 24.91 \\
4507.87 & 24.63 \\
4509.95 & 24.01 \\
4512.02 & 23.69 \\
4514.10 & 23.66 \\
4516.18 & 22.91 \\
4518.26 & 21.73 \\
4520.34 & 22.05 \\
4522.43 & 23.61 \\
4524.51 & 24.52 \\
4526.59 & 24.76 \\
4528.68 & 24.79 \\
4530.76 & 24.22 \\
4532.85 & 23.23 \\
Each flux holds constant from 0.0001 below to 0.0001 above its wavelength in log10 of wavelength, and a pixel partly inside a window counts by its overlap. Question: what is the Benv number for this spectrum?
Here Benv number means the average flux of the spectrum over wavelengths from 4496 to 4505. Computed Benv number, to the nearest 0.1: 25.6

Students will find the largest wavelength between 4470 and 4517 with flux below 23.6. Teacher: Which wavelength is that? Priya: 4516.18 AA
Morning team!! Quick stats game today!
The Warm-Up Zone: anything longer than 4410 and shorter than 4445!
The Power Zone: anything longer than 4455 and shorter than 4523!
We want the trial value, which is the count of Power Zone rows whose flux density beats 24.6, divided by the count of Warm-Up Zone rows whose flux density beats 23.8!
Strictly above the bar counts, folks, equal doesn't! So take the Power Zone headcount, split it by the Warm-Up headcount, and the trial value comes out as 2.0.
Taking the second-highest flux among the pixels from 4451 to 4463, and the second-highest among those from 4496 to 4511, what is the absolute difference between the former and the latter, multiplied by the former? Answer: 74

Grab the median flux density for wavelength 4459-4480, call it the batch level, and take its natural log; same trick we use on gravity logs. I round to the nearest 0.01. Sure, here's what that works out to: 3.18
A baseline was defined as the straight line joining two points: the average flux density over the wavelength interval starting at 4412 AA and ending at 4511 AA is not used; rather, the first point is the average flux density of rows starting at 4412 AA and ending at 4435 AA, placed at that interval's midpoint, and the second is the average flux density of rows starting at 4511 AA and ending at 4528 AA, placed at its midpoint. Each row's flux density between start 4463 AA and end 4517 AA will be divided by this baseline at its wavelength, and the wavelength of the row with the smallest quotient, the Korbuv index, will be 4483.03 AA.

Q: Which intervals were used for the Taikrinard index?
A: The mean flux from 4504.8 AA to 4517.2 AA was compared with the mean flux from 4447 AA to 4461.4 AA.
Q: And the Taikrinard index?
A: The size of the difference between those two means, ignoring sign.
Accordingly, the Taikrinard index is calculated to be 2.2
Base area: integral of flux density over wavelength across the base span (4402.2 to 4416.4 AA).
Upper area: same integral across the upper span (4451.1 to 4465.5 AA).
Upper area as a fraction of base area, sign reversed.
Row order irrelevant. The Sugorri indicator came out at -0.92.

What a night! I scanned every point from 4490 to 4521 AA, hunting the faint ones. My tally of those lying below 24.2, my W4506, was 6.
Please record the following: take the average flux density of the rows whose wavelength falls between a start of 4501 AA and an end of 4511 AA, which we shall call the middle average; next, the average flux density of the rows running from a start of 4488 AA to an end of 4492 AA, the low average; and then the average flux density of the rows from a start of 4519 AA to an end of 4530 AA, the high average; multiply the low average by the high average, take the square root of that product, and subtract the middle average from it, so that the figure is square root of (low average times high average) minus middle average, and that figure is -0.6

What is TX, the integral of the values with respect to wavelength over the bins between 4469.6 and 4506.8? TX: 921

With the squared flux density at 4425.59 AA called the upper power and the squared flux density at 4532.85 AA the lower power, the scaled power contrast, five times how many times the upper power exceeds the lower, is 4.6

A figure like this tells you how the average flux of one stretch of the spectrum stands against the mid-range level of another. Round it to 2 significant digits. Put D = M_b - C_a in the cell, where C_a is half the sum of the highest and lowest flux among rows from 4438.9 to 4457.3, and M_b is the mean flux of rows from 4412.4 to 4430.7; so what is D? -1.2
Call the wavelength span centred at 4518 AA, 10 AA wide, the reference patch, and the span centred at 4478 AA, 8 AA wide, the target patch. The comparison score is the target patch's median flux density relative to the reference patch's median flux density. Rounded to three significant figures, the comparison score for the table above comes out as 1.09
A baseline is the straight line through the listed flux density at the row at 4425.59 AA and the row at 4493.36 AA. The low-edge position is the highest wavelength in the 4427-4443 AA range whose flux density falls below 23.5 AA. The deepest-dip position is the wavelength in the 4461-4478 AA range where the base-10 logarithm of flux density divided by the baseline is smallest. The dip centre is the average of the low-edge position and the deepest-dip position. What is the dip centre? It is 4445.0 AA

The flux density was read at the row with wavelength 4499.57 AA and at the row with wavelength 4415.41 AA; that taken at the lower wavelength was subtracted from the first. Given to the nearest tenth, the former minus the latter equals 3.5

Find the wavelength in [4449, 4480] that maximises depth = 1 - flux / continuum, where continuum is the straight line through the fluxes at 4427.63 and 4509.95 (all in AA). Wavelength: 4456.27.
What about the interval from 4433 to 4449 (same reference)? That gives 4448.07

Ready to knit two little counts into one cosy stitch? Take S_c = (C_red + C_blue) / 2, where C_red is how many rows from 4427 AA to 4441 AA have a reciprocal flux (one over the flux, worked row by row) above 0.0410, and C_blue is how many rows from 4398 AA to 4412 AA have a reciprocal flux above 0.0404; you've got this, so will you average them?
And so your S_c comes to 4.00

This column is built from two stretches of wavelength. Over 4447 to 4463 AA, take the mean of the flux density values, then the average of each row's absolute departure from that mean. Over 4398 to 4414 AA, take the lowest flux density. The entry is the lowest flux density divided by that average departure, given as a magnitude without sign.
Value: 47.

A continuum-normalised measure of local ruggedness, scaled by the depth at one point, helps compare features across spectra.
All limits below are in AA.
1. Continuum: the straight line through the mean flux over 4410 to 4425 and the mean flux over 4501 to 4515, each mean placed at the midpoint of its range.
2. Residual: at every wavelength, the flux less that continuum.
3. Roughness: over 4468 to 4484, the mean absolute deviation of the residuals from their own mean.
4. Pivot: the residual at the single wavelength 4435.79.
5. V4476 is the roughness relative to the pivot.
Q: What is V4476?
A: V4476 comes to 1.0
